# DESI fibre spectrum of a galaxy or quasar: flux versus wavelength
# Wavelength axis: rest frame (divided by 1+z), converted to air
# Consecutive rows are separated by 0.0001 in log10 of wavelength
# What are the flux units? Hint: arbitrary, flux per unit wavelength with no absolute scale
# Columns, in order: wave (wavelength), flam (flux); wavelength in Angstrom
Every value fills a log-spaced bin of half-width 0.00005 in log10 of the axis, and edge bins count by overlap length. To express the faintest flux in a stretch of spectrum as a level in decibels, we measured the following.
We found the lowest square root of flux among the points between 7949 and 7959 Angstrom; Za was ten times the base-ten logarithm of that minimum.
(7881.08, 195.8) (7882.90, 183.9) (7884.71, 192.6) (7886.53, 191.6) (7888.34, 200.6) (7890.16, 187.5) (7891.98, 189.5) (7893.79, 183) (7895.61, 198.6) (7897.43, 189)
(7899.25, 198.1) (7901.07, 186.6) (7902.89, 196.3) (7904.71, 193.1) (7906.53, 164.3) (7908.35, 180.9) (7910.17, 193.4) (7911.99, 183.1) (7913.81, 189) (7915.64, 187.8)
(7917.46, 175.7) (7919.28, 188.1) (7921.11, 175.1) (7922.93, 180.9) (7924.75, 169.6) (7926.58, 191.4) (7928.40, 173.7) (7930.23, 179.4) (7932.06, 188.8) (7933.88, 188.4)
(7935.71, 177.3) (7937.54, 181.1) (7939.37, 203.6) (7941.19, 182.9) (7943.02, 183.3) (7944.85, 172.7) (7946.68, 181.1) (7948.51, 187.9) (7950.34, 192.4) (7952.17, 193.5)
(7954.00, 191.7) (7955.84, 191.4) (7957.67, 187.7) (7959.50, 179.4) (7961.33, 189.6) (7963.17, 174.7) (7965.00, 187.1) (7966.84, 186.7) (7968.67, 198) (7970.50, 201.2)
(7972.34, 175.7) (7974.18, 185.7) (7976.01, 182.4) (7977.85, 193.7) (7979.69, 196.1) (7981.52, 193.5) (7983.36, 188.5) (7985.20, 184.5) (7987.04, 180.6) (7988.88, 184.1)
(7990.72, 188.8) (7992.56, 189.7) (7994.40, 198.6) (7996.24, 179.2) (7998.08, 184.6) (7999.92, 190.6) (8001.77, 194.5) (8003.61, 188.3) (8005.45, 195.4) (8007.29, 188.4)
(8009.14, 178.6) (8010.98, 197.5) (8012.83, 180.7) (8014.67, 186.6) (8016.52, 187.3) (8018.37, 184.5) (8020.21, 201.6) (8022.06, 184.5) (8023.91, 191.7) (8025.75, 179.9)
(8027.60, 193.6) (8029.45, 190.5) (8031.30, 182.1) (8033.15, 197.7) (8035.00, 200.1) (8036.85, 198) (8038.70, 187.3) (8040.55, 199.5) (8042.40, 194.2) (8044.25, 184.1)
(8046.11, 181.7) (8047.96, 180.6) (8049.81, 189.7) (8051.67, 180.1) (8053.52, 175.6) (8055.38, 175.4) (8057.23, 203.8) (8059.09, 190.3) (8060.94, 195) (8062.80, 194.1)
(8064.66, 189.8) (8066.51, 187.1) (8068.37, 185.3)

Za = 11.4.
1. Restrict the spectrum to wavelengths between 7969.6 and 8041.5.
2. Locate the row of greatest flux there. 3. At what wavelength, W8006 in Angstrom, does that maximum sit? 8020.21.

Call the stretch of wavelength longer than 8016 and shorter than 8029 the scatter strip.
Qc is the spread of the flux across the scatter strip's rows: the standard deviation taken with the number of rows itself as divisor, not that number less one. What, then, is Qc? 6.7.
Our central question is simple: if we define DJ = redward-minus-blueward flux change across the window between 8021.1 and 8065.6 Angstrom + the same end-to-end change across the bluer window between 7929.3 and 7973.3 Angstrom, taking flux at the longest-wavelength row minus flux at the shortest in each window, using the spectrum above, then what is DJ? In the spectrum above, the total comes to 1.6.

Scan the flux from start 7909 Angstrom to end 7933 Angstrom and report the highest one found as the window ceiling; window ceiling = 193.4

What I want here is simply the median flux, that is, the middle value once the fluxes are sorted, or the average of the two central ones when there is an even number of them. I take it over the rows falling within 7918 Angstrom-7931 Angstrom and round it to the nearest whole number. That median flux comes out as 179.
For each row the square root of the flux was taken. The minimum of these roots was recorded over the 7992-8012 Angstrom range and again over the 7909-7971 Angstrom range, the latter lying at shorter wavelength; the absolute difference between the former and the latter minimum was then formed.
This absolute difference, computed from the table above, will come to 0.34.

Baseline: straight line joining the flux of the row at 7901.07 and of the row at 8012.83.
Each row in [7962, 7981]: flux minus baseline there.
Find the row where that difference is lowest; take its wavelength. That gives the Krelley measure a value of 7963.17 Angstrom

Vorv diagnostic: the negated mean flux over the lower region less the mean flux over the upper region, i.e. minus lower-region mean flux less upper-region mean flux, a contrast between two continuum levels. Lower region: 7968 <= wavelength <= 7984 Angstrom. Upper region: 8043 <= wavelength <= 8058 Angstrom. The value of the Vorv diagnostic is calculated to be -374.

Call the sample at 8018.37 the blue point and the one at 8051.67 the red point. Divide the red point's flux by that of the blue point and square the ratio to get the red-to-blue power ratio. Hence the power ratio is 0.95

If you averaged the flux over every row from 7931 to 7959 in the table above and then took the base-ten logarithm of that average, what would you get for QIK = 2.27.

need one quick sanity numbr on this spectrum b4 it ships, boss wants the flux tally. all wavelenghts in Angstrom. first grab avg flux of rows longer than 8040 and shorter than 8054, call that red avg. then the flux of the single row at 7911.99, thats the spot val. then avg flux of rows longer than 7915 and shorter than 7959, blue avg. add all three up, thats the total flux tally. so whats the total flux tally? 553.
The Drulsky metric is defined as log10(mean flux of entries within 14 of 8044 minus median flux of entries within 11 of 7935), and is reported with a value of 0.8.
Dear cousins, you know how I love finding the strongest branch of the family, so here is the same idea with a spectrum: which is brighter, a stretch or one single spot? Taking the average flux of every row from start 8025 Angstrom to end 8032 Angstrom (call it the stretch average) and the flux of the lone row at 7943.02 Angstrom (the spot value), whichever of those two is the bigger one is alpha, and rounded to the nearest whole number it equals 187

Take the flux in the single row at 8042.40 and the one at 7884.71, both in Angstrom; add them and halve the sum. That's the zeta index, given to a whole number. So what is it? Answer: 193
